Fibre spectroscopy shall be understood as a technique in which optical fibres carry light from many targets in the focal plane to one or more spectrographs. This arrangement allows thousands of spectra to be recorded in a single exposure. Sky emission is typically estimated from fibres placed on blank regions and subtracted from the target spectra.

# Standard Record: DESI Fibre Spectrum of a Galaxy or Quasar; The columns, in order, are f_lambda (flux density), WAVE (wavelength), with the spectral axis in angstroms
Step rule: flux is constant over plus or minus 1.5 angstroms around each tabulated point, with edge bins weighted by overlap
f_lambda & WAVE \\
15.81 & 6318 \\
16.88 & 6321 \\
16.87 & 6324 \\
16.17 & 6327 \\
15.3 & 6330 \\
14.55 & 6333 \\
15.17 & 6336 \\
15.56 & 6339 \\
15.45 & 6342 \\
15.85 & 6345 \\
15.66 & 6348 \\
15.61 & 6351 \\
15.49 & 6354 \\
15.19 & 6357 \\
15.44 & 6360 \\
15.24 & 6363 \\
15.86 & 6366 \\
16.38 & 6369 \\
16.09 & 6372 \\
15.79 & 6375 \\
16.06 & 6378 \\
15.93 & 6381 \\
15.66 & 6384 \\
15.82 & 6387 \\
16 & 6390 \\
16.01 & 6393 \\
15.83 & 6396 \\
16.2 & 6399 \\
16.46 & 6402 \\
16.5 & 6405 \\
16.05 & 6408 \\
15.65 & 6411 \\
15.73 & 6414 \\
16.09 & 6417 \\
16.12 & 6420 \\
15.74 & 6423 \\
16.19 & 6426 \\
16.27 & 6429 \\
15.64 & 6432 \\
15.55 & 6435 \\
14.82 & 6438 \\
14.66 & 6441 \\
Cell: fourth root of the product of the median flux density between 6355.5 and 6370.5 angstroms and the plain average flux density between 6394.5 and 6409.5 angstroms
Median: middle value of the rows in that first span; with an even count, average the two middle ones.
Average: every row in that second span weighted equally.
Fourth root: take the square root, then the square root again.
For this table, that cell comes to 3.98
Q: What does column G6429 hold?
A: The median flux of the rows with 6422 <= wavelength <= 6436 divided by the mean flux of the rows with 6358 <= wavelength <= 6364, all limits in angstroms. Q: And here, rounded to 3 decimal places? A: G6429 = 1.026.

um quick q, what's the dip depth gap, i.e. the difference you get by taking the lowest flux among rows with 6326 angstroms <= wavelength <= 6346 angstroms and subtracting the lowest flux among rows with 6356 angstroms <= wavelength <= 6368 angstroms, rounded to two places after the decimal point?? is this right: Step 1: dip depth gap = -0.64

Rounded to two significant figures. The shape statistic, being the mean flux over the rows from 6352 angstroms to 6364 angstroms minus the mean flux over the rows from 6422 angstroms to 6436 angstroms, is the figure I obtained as -0.54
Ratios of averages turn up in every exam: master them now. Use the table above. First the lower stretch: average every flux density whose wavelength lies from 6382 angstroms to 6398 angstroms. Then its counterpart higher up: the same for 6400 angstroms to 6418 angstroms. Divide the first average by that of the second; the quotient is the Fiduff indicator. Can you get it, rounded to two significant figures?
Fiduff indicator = 0.99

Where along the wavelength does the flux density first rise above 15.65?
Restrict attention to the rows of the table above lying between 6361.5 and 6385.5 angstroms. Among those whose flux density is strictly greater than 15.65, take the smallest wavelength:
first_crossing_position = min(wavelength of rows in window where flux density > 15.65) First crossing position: 6366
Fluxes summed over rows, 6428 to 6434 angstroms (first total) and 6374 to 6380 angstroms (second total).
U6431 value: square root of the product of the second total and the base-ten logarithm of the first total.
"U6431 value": 6.92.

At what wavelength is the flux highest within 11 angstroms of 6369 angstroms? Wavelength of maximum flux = 6369 angstroms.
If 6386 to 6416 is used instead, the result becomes 6405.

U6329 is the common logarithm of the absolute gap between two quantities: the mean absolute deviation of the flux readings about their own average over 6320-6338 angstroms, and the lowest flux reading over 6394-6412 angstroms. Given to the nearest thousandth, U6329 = 1.171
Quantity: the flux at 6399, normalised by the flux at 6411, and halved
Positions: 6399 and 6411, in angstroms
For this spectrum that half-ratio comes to 0.52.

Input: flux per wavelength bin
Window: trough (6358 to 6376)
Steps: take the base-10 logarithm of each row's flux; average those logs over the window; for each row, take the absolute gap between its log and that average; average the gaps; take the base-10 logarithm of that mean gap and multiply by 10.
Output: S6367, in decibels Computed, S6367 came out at -20.7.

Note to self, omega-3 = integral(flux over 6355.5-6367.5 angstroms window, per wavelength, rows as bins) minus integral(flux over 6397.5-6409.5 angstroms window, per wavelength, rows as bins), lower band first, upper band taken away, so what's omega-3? -10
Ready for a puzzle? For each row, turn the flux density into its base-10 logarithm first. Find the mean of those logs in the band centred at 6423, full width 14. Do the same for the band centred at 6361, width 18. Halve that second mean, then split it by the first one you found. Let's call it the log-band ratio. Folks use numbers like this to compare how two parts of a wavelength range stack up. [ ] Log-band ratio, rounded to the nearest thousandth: 0.494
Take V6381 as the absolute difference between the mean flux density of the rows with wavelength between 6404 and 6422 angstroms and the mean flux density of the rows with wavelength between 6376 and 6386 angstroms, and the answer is 0.1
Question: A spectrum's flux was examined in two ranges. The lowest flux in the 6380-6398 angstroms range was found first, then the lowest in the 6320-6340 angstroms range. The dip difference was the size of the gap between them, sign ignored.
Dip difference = 1.1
